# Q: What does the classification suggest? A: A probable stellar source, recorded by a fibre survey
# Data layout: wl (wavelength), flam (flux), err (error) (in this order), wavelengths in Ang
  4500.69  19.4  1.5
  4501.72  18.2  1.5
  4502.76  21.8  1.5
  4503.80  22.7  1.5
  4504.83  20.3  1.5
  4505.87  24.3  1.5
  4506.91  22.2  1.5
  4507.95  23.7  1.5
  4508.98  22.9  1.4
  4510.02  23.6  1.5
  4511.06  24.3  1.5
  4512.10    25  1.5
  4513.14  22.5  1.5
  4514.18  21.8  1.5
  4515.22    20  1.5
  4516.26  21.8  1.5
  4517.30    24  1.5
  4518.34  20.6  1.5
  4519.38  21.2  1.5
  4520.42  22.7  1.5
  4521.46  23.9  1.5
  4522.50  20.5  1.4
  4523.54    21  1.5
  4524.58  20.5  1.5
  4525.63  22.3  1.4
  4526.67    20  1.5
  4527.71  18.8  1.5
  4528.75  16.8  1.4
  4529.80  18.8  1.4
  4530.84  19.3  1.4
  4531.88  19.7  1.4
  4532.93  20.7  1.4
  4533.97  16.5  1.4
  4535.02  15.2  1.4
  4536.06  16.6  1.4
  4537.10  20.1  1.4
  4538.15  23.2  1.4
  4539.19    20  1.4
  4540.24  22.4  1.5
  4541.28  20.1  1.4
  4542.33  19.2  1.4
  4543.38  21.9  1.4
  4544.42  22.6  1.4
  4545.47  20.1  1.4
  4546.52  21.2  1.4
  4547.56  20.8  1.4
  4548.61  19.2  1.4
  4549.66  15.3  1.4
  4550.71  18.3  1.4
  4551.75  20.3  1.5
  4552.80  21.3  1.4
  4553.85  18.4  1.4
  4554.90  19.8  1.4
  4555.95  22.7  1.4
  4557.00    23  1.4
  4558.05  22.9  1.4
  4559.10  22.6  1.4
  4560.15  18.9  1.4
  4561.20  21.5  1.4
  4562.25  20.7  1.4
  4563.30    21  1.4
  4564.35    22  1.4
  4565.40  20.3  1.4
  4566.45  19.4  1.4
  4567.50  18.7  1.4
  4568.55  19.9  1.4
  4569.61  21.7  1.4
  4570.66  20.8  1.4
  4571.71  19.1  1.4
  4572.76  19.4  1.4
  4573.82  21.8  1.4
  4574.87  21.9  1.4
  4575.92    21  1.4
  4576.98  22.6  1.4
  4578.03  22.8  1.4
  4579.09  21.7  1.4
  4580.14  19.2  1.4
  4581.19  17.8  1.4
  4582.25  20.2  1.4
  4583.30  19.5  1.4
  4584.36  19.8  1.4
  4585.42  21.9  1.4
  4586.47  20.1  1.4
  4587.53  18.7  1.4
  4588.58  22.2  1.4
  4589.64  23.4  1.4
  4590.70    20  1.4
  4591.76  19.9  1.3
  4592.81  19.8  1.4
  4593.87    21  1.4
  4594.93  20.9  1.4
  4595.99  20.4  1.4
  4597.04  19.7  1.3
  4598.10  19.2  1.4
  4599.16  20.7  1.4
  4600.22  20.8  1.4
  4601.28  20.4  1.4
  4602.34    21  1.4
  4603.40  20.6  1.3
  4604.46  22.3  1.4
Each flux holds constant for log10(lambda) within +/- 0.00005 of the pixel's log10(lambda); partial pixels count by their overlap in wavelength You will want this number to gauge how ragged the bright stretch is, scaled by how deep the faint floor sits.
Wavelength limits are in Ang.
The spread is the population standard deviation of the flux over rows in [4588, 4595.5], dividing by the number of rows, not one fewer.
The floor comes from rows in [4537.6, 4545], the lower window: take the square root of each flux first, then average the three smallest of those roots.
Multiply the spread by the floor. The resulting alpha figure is 5.5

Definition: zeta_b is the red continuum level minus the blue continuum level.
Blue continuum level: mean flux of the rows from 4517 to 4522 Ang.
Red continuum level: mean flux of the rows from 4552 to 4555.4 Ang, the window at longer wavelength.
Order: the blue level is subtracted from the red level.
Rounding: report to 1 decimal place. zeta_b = -2.6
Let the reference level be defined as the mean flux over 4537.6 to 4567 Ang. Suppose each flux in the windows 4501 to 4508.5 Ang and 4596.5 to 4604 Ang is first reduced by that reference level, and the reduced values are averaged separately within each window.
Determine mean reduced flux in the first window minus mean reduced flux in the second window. 1.5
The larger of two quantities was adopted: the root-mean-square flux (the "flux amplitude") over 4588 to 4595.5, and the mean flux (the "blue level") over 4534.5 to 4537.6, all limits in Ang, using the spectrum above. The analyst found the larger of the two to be 21.1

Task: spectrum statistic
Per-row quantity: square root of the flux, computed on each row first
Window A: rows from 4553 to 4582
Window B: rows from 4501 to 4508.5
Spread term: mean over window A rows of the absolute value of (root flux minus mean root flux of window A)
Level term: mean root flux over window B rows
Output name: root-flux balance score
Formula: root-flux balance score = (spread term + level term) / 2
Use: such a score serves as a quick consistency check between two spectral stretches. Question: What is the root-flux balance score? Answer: 2.41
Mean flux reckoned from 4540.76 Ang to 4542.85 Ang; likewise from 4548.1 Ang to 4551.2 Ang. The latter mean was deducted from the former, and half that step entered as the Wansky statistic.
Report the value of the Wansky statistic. 1.0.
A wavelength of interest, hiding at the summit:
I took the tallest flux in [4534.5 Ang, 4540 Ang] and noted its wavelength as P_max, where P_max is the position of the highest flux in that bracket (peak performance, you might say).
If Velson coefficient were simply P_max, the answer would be 4538.15 Ang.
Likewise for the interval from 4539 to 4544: 4540.24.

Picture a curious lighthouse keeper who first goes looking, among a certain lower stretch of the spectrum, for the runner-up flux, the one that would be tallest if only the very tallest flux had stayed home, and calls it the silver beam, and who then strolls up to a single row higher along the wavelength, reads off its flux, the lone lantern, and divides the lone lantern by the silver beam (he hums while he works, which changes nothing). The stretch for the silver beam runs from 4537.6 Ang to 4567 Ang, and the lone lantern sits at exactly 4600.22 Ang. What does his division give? 0.90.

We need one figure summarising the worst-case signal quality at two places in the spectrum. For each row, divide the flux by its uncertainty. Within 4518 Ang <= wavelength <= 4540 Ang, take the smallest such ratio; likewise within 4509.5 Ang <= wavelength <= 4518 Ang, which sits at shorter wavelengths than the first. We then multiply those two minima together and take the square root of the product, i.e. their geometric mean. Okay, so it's 12.0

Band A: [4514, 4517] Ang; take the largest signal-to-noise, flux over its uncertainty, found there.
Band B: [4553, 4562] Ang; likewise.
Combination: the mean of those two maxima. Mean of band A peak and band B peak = 15.5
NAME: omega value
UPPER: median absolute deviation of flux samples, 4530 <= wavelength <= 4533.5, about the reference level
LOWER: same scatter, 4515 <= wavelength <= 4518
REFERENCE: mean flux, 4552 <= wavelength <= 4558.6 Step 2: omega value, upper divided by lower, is 1.2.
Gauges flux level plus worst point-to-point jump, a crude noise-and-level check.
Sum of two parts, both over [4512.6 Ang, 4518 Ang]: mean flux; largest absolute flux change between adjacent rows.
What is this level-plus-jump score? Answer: 24.2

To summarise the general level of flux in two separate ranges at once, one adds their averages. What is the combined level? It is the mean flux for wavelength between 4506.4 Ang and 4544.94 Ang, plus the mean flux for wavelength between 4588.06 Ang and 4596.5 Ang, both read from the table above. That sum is 41.9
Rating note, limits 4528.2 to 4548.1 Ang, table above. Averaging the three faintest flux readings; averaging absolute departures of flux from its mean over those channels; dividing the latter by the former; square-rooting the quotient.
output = 0.322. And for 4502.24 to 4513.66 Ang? 0.221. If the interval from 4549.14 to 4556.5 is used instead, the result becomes 0.323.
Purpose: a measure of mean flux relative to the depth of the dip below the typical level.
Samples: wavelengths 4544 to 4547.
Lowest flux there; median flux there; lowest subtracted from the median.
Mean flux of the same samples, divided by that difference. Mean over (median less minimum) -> 19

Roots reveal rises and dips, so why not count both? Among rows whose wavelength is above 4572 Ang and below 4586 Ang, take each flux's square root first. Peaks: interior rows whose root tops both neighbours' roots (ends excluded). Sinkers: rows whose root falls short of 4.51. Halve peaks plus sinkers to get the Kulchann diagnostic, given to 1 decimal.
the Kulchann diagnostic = 4.5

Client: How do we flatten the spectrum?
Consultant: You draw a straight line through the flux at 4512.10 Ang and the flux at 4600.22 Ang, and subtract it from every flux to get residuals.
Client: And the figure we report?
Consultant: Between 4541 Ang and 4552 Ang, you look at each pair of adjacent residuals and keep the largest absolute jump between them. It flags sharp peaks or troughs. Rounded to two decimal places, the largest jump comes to 3.85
